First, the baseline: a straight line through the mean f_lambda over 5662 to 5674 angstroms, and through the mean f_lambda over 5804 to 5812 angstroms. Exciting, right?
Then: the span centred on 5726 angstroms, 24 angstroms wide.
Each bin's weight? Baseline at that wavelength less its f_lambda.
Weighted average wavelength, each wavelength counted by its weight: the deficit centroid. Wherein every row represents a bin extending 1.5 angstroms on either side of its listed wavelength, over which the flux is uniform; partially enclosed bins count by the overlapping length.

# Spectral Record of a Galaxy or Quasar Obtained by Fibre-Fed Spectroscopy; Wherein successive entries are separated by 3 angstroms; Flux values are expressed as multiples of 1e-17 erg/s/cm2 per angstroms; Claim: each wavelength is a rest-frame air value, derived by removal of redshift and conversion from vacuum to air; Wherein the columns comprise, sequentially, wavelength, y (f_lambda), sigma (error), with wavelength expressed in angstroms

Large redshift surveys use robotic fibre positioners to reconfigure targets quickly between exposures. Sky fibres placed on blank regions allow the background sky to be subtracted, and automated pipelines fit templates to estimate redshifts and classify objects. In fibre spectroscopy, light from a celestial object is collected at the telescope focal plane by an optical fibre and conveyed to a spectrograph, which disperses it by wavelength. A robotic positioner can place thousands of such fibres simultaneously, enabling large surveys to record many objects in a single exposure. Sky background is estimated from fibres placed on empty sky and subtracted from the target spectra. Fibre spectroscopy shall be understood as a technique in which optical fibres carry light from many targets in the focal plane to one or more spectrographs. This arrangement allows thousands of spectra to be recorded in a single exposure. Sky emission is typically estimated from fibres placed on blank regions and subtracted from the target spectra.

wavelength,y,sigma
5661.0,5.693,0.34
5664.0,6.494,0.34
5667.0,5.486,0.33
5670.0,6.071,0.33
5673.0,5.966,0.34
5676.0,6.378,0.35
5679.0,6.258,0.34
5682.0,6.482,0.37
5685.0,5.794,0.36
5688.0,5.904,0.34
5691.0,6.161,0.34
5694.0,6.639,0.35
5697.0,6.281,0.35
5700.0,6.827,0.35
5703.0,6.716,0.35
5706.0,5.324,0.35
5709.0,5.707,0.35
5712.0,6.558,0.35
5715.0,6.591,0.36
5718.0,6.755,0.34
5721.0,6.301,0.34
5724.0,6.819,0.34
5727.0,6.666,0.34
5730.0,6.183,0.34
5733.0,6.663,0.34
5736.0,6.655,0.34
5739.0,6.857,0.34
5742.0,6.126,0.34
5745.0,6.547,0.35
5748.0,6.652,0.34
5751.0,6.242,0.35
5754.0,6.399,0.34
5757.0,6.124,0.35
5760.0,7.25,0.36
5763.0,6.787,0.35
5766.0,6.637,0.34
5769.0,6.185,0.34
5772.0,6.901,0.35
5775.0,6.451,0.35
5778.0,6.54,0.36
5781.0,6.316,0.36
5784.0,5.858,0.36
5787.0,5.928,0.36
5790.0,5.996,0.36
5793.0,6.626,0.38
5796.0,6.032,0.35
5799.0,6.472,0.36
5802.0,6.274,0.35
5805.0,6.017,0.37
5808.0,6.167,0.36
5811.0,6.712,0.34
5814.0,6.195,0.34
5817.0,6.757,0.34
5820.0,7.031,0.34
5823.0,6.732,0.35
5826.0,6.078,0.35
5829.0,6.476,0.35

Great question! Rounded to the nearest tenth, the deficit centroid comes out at 5725.1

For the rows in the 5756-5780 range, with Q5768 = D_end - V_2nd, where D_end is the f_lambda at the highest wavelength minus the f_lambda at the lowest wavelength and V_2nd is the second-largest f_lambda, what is -6.5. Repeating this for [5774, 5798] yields -7.0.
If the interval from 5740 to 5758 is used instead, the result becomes -6.5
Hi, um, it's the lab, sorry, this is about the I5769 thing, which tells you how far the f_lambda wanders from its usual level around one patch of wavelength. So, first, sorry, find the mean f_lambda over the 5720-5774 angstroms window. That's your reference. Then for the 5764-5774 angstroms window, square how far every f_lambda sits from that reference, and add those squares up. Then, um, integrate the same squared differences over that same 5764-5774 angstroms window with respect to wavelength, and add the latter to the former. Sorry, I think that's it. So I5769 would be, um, 1.1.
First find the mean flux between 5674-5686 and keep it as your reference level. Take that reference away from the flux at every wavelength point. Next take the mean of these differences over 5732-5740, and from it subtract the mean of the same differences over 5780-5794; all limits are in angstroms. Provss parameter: 0.6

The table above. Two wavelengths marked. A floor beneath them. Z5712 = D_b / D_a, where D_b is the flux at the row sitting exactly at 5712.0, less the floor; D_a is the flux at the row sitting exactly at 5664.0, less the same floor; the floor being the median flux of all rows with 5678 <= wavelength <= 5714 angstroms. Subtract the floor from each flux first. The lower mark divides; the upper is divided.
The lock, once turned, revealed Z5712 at 1.3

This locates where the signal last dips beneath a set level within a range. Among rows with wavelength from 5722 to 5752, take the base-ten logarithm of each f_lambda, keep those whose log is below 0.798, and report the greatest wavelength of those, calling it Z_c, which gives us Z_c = 5751.0 angstroms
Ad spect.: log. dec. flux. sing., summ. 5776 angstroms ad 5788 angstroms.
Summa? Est 3.16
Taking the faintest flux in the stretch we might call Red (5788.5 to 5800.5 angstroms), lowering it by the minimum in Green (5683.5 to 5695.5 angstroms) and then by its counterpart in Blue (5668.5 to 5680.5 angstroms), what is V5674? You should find -5.8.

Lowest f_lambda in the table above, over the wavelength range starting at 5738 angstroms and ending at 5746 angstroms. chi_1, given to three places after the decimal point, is 6.126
